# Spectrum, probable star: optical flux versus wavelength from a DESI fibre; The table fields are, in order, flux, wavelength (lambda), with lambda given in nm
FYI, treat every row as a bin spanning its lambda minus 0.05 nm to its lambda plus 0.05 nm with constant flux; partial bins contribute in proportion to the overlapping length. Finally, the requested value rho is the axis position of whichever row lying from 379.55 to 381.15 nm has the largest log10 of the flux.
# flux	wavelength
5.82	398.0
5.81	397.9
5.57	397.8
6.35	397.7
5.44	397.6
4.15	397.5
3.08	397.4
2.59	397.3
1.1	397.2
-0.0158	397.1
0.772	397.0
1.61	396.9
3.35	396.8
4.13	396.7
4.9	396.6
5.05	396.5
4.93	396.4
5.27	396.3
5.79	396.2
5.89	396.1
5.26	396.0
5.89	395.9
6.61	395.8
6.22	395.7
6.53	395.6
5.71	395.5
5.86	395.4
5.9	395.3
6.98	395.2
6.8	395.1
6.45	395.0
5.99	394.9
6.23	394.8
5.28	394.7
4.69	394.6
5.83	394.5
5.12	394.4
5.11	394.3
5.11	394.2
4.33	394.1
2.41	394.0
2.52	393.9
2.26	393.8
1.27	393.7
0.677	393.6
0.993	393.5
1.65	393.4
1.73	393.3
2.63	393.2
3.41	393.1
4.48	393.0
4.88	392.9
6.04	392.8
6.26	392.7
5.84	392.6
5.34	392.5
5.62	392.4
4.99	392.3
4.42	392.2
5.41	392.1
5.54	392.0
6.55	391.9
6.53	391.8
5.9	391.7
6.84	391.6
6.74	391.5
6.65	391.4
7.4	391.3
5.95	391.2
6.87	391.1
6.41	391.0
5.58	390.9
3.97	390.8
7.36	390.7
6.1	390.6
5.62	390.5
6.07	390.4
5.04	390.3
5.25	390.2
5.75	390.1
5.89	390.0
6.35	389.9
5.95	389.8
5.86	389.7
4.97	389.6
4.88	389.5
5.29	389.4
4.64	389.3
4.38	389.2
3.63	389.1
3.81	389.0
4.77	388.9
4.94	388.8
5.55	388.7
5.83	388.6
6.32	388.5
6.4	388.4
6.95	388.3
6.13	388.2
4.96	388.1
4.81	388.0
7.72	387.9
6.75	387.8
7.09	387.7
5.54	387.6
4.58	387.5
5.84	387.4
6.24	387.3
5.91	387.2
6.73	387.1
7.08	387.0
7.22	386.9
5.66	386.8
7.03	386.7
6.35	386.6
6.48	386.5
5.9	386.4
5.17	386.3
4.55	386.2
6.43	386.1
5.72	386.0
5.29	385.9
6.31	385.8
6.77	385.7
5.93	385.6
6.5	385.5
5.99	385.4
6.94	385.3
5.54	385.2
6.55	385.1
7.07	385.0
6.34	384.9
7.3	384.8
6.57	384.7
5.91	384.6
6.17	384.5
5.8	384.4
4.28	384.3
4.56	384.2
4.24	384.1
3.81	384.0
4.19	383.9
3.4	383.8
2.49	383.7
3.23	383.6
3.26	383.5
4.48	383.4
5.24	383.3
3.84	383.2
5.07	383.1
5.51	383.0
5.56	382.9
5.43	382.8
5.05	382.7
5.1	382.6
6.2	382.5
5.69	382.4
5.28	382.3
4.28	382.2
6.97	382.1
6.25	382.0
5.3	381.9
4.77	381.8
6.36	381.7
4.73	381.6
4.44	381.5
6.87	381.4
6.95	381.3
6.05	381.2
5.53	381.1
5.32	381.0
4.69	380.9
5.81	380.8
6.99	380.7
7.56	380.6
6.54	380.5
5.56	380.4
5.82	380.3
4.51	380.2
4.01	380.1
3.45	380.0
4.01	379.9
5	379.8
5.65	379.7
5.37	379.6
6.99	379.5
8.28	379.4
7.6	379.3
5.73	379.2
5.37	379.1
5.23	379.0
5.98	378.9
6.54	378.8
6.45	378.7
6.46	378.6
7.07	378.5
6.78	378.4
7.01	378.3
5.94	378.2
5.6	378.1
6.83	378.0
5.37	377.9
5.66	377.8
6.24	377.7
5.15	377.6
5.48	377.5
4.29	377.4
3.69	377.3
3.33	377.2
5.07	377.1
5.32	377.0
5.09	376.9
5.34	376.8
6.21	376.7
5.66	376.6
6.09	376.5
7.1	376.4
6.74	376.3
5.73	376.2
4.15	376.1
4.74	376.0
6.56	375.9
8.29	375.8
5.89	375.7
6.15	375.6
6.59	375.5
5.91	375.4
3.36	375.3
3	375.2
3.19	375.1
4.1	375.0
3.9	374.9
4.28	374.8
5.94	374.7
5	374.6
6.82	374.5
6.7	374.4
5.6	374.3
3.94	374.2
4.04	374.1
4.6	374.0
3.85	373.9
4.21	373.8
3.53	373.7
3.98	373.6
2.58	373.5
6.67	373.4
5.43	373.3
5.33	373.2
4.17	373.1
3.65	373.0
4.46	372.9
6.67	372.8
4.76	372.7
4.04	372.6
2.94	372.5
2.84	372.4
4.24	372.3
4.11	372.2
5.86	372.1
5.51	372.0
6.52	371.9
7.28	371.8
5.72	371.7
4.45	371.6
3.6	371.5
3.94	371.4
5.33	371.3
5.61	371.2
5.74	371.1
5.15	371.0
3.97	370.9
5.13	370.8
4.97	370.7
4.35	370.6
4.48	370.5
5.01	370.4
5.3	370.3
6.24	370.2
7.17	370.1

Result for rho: 380.6 nm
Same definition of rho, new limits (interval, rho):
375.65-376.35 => 375.8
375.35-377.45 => 375.8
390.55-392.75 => 391.3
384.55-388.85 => 387.9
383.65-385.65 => 384.8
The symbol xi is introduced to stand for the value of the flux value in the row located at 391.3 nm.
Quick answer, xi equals 7.4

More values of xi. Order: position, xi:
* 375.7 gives 5.89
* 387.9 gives 7.72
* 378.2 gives 5.94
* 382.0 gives 6.25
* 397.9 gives 5.81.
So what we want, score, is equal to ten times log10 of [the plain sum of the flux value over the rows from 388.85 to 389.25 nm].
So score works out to 12.2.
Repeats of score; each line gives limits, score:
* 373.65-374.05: 12.1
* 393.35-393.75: 6.6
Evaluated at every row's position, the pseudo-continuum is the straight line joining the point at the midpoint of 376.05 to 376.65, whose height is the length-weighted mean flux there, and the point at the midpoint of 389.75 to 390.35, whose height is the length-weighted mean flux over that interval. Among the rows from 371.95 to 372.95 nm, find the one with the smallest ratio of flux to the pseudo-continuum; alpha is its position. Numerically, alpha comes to 372.4 nm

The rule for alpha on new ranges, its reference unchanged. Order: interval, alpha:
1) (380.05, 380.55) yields 380.1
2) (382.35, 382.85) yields 382.7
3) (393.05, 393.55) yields 393.5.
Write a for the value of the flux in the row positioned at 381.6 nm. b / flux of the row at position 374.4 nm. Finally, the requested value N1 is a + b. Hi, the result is 11.4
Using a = 4.73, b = 6.7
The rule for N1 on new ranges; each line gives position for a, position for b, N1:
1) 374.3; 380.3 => 11.4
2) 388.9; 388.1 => 9.7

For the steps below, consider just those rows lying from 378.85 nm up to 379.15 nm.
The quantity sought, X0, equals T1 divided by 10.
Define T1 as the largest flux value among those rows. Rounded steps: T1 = 5.98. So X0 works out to 0.60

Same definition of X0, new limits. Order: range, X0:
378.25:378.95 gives 0.71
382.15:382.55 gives 0.62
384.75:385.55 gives 0.73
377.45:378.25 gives 0.68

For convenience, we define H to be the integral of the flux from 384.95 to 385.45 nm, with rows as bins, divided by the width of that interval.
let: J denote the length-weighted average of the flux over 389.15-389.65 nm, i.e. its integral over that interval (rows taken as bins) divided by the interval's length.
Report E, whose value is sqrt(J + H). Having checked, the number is 3.35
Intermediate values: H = 6.4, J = 4.8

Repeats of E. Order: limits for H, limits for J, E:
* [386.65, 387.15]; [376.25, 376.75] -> 3.62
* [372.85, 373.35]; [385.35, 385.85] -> 3.30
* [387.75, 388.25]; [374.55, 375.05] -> 3.27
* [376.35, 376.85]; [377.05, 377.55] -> 3.23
